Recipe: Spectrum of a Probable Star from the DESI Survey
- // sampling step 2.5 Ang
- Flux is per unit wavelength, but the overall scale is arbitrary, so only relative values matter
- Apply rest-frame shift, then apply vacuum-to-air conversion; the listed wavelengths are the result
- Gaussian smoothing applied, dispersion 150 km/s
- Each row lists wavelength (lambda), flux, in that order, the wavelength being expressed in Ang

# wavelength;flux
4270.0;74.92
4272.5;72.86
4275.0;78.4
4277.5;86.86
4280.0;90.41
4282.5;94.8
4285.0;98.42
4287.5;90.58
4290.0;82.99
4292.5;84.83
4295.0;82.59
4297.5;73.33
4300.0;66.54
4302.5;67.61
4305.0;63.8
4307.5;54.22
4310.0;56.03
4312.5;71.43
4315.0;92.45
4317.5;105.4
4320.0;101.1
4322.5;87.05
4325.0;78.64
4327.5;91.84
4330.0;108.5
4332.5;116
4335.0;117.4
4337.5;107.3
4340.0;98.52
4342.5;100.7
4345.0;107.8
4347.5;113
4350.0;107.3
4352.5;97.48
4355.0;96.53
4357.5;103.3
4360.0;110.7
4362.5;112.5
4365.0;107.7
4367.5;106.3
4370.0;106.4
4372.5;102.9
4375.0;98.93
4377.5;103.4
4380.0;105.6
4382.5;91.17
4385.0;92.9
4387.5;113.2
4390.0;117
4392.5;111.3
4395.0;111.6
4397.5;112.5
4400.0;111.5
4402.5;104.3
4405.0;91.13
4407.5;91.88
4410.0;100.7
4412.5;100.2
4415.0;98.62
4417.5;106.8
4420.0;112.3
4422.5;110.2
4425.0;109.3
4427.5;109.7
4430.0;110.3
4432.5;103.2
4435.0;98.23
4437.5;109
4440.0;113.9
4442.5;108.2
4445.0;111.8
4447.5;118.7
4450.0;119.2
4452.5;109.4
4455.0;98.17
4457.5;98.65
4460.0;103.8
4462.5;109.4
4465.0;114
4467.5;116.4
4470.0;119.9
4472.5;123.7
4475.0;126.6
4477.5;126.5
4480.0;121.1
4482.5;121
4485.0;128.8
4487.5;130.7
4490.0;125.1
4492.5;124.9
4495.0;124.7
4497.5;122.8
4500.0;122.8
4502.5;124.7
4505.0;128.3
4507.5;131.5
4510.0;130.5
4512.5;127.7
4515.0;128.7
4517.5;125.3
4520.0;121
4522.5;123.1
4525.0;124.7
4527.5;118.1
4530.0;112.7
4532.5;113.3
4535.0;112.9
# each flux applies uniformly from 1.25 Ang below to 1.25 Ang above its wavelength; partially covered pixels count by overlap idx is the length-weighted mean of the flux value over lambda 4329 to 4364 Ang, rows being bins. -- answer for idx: 107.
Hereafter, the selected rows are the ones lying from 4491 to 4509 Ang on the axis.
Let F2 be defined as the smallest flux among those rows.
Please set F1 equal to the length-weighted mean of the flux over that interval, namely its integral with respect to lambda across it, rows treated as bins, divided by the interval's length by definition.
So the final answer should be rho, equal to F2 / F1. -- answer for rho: 0.977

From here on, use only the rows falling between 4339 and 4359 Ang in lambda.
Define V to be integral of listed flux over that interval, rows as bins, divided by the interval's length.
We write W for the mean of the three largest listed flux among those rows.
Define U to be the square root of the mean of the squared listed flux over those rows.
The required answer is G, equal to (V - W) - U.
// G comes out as -109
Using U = 103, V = 103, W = 109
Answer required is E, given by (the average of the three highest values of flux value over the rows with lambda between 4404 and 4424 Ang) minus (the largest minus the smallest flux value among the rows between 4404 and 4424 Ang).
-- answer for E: 89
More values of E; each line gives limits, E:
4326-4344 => 88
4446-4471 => 98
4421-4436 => 98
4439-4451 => 106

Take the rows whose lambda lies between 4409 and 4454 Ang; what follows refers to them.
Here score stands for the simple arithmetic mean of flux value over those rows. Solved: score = 108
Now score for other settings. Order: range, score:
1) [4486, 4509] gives 126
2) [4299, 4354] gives 91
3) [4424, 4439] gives 107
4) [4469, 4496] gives 125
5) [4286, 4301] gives 80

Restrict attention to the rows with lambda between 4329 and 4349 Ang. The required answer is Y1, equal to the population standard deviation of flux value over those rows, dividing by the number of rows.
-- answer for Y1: 6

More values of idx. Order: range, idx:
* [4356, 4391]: 105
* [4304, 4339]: 90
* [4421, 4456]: 109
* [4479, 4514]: 126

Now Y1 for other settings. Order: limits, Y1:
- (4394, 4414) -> 8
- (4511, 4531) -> 5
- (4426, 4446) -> 5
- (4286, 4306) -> 9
